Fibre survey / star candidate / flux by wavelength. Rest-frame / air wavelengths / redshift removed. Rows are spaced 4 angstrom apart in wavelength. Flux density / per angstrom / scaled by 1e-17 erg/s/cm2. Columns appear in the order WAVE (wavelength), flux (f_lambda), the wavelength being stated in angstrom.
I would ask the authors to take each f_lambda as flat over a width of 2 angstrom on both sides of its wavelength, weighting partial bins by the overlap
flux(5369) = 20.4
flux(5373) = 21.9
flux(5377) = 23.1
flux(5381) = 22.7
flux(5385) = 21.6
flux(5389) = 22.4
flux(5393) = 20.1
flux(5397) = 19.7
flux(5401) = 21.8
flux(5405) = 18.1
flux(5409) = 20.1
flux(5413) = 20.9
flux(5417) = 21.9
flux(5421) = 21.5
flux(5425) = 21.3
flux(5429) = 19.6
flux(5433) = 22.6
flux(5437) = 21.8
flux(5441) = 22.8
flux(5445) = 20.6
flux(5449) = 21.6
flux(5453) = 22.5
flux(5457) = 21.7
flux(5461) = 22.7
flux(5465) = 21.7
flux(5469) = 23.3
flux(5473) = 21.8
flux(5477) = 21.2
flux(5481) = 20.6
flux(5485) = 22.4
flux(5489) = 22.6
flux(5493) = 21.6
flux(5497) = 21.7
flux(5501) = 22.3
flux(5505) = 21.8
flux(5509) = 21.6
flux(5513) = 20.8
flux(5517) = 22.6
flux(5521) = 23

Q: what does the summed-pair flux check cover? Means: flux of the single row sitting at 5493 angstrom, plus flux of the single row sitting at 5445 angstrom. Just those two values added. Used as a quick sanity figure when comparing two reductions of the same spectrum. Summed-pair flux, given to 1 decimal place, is 42.2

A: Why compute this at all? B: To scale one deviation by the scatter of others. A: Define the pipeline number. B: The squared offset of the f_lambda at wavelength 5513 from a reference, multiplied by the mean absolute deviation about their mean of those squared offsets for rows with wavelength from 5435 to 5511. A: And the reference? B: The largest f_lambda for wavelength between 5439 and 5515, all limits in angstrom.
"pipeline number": 9.0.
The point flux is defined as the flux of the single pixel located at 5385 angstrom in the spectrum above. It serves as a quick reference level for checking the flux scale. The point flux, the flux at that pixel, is 21.6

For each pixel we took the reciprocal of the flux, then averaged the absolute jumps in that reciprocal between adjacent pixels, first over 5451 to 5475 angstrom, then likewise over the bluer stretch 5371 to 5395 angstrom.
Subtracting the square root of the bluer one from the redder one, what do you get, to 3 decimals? -0.047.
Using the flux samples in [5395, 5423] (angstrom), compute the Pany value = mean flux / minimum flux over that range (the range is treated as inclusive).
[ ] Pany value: 1.14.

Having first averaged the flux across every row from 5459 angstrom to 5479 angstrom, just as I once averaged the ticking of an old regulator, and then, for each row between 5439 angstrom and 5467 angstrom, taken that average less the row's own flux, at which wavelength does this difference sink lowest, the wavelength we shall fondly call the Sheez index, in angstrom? 5441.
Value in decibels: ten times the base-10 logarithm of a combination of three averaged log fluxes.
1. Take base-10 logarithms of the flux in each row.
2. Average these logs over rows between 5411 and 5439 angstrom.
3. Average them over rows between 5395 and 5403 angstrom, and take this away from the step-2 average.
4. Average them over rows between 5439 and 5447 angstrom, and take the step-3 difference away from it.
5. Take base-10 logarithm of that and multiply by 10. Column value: 1.22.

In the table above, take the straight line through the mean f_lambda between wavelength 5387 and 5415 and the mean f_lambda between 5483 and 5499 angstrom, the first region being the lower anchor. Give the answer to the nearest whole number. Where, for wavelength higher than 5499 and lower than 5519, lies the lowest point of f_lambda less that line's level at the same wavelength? 5513 angstrom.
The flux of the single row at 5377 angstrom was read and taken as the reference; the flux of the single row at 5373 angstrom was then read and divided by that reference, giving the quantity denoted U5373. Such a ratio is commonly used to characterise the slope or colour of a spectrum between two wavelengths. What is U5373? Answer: 0.95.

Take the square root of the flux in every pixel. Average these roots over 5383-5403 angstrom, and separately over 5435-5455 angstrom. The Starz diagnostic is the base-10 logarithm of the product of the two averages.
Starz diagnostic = 1.33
